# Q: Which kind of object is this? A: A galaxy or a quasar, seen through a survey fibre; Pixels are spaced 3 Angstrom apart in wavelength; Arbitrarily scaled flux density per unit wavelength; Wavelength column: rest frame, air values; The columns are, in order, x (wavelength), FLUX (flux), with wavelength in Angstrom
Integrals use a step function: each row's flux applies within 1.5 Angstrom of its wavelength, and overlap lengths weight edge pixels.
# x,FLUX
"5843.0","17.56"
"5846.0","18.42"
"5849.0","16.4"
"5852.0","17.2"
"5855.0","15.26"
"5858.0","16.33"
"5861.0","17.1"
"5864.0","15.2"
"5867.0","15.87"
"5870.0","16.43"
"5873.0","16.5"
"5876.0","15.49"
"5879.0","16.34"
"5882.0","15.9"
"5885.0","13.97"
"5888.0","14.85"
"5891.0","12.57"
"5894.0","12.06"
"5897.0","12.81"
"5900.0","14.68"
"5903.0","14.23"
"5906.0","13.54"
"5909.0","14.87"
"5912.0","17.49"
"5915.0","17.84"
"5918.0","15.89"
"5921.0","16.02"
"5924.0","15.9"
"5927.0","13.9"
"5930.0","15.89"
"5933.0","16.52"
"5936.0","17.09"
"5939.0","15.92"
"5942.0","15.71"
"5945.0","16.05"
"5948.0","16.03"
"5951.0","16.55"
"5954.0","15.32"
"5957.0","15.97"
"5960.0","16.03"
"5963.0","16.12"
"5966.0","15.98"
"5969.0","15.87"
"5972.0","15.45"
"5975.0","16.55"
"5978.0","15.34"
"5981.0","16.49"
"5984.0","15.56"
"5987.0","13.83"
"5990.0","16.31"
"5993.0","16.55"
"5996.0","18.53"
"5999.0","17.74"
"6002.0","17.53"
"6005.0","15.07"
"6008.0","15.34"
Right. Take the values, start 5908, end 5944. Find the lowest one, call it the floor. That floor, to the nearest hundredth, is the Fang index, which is 13.90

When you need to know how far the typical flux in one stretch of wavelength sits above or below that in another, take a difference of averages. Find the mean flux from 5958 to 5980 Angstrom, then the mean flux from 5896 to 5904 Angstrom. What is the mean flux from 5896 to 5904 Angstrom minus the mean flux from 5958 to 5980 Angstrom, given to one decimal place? -2.0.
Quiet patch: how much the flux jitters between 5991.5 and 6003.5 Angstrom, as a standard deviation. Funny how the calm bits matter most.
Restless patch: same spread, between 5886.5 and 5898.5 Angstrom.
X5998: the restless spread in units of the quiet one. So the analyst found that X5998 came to 1.50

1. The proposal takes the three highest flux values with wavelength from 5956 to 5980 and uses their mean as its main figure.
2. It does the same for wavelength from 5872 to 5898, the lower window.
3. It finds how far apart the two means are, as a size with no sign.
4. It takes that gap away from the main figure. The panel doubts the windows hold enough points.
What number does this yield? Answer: 16.2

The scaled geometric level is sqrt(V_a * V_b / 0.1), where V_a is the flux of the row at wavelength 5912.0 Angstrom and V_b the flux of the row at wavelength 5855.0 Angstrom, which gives 52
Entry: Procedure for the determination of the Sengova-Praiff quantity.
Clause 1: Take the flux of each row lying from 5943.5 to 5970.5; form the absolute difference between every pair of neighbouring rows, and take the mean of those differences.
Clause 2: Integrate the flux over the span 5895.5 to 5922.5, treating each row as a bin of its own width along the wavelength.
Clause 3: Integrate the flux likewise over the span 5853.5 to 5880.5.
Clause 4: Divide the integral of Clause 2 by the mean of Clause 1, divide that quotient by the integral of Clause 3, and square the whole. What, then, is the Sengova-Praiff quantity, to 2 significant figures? 7.3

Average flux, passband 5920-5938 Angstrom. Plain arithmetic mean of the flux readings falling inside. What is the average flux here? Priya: 15.9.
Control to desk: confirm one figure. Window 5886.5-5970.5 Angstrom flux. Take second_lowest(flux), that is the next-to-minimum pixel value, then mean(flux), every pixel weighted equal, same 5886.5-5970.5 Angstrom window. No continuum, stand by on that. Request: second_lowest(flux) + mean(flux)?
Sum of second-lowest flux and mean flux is 28.0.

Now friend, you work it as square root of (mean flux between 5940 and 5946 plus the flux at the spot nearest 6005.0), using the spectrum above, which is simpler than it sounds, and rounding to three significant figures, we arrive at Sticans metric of 5.56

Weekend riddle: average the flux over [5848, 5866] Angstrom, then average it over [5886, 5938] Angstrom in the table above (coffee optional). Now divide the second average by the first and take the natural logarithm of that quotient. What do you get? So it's -0.075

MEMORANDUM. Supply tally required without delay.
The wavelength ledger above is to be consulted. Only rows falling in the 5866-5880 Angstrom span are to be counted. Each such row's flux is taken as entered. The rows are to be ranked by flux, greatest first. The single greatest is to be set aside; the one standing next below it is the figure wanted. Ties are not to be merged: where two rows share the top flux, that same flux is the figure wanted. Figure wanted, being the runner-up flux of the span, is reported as 16.43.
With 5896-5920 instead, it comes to 17.49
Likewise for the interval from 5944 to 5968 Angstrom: 16.12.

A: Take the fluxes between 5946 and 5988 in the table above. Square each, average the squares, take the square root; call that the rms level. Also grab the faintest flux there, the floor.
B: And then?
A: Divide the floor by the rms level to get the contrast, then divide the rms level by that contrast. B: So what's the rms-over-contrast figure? 18.1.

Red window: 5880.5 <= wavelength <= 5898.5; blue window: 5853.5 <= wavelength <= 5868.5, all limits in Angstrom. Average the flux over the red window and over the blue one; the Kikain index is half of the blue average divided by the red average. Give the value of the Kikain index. 0.582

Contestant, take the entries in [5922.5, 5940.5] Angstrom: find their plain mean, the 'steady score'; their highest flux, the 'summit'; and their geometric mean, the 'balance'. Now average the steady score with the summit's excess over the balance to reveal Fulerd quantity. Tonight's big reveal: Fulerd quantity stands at 8.6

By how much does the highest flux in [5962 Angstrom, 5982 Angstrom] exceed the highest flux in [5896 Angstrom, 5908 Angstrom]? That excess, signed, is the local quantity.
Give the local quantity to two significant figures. 1.9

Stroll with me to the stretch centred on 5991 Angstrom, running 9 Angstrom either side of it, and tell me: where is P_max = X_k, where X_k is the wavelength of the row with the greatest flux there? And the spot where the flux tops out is 5996.0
